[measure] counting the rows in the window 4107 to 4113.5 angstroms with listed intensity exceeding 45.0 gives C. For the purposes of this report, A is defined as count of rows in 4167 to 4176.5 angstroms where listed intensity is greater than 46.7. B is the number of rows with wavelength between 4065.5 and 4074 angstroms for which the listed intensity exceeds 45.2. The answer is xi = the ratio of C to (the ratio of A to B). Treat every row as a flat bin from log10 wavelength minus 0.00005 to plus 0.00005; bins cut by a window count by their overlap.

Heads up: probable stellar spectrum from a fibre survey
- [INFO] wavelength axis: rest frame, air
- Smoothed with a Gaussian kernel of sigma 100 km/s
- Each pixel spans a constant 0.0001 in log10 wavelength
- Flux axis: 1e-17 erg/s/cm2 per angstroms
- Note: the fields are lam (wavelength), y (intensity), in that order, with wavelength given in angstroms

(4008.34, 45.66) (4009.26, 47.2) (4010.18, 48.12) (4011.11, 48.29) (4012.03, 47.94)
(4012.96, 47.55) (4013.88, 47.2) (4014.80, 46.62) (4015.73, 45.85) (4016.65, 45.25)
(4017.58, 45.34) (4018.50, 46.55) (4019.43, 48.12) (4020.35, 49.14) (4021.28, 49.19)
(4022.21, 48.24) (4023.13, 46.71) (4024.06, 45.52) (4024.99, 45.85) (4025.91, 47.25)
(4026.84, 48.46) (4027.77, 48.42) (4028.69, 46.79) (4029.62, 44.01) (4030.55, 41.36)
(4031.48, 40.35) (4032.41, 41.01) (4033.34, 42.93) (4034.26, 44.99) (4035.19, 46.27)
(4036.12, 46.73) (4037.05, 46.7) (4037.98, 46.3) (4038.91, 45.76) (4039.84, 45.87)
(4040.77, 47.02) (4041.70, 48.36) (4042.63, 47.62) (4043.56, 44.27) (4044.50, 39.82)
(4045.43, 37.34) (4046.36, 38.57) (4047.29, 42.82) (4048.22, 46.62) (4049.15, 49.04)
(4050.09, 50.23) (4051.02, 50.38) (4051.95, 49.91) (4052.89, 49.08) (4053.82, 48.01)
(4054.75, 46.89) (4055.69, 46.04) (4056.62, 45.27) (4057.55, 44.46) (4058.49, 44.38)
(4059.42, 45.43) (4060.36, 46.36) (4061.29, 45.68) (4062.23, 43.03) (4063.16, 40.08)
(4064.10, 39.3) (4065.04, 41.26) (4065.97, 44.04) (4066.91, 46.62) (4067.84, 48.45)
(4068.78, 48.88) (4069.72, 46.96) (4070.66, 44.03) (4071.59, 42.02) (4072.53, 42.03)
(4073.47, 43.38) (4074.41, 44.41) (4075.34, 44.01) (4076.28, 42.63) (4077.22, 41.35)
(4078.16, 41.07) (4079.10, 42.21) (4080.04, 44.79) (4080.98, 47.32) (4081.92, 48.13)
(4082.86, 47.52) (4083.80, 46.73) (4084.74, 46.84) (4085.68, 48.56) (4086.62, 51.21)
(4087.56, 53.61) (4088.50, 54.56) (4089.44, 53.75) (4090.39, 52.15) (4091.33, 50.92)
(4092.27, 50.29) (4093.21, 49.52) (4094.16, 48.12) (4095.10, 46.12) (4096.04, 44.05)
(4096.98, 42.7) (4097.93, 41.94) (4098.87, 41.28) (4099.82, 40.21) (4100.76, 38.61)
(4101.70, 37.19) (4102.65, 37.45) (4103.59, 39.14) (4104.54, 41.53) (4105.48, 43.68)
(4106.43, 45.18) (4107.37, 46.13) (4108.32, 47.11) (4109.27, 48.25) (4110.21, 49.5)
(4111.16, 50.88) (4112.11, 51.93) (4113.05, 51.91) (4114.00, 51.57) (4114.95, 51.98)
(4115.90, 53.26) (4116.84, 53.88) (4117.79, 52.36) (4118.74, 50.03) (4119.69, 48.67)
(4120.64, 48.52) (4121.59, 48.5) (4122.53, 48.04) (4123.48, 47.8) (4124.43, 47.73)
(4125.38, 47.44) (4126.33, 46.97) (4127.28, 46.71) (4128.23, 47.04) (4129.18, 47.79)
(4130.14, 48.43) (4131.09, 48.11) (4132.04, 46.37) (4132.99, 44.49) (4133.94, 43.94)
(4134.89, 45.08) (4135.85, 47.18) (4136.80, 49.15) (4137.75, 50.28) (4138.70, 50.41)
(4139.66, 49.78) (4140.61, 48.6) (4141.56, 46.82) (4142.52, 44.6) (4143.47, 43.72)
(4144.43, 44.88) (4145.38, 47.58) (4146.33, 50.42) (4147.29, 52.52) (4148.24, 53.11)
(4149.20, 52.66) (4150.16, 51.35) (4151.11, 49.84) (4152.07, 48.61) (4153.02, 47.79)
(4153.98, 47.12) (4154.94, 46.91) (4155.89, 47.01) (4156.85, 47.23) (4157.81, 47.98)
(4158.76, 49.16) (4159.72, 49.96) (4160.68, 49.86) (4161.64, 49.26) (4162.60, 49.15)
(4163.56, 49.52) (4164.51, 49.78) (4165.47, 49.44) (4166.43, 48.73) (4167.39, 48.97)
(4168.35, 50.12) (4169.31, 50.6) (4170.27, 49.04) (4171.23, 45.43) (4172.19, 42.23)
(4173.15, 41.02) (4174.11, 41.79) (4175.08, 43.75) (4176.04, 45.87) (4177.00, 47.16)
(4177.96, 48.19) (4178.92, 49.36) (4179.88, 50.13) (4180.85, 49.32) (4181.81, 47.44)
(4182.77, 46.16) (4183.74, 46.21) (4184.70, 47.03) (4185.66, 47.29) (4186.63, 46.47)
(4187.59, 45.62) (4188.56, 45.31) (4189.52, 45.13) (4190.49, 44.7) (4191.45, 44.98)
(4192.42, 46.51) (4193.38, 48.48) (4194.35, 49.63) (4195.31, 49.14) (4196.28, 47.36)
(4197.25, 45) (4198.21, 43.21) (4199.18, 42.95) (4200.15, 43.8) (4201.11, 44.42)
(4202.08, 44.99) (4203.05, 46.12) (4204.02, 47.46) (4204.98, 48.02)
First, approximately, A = 4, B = 4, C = 7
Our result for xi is 7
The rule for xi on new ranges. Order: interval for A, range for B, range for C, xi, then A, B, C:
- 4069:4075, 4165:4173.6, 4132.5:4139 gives 35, 1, 7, 5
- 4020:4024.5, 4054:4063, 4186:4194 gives 9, 4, 6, 6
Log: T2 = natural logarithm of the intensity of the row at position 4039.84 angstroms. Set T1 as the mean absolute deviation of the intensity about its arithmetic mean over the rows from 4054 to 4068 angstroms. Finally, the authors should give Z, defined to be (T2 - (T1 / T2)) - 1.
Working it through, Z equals 2.31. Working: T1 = 1.98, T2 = 3.83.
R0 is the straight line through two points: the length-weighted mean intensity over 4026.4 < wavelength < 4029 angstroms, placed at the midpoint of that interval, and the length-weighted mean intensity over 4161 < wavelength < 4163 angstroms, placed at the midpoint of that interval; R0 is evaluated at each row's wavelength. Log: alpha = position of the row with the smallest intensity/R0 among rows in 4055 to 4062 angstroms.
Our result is 4058.49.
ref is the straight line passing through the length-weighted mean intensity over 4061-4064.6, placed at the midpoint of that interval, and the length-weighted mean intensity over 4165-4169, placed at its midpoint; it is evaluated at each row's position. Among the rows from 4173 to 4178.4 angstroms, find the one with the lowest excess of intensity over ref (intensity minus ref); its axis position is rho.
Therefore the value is 4173.15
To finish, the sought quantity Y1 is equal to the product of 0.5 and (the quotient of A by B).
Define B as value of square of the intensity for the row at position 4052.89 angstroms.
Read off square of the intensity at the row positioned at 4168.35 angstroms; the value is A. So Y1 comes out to 0.521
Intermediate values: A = 2512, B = 2409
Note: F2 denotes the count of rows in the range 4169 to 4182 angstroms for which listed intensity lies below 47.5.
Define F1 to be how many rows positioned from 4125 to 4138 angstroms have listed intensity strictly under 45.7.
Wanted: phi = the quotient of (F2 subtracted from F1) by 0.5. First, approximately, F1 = 3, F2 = 8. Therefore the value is -10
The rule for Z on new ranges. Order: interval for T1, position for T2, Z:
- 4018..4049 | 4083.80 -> 2.20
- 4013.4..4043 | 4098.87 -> 2.29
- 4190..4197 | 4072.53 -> 2.31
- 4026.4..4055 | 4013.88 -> 2.13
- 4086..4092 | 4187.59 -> 2.49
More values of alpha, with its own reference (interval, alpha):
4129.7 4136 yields 4133.94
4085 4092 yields 4085.68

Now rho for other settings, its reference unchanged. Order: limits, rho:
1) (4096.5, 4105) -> 4101.70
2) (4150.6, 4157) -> 4154.94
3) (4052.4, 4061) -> 4058.49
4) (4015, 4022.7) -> 4016.65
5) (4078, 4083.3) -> 4078.16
